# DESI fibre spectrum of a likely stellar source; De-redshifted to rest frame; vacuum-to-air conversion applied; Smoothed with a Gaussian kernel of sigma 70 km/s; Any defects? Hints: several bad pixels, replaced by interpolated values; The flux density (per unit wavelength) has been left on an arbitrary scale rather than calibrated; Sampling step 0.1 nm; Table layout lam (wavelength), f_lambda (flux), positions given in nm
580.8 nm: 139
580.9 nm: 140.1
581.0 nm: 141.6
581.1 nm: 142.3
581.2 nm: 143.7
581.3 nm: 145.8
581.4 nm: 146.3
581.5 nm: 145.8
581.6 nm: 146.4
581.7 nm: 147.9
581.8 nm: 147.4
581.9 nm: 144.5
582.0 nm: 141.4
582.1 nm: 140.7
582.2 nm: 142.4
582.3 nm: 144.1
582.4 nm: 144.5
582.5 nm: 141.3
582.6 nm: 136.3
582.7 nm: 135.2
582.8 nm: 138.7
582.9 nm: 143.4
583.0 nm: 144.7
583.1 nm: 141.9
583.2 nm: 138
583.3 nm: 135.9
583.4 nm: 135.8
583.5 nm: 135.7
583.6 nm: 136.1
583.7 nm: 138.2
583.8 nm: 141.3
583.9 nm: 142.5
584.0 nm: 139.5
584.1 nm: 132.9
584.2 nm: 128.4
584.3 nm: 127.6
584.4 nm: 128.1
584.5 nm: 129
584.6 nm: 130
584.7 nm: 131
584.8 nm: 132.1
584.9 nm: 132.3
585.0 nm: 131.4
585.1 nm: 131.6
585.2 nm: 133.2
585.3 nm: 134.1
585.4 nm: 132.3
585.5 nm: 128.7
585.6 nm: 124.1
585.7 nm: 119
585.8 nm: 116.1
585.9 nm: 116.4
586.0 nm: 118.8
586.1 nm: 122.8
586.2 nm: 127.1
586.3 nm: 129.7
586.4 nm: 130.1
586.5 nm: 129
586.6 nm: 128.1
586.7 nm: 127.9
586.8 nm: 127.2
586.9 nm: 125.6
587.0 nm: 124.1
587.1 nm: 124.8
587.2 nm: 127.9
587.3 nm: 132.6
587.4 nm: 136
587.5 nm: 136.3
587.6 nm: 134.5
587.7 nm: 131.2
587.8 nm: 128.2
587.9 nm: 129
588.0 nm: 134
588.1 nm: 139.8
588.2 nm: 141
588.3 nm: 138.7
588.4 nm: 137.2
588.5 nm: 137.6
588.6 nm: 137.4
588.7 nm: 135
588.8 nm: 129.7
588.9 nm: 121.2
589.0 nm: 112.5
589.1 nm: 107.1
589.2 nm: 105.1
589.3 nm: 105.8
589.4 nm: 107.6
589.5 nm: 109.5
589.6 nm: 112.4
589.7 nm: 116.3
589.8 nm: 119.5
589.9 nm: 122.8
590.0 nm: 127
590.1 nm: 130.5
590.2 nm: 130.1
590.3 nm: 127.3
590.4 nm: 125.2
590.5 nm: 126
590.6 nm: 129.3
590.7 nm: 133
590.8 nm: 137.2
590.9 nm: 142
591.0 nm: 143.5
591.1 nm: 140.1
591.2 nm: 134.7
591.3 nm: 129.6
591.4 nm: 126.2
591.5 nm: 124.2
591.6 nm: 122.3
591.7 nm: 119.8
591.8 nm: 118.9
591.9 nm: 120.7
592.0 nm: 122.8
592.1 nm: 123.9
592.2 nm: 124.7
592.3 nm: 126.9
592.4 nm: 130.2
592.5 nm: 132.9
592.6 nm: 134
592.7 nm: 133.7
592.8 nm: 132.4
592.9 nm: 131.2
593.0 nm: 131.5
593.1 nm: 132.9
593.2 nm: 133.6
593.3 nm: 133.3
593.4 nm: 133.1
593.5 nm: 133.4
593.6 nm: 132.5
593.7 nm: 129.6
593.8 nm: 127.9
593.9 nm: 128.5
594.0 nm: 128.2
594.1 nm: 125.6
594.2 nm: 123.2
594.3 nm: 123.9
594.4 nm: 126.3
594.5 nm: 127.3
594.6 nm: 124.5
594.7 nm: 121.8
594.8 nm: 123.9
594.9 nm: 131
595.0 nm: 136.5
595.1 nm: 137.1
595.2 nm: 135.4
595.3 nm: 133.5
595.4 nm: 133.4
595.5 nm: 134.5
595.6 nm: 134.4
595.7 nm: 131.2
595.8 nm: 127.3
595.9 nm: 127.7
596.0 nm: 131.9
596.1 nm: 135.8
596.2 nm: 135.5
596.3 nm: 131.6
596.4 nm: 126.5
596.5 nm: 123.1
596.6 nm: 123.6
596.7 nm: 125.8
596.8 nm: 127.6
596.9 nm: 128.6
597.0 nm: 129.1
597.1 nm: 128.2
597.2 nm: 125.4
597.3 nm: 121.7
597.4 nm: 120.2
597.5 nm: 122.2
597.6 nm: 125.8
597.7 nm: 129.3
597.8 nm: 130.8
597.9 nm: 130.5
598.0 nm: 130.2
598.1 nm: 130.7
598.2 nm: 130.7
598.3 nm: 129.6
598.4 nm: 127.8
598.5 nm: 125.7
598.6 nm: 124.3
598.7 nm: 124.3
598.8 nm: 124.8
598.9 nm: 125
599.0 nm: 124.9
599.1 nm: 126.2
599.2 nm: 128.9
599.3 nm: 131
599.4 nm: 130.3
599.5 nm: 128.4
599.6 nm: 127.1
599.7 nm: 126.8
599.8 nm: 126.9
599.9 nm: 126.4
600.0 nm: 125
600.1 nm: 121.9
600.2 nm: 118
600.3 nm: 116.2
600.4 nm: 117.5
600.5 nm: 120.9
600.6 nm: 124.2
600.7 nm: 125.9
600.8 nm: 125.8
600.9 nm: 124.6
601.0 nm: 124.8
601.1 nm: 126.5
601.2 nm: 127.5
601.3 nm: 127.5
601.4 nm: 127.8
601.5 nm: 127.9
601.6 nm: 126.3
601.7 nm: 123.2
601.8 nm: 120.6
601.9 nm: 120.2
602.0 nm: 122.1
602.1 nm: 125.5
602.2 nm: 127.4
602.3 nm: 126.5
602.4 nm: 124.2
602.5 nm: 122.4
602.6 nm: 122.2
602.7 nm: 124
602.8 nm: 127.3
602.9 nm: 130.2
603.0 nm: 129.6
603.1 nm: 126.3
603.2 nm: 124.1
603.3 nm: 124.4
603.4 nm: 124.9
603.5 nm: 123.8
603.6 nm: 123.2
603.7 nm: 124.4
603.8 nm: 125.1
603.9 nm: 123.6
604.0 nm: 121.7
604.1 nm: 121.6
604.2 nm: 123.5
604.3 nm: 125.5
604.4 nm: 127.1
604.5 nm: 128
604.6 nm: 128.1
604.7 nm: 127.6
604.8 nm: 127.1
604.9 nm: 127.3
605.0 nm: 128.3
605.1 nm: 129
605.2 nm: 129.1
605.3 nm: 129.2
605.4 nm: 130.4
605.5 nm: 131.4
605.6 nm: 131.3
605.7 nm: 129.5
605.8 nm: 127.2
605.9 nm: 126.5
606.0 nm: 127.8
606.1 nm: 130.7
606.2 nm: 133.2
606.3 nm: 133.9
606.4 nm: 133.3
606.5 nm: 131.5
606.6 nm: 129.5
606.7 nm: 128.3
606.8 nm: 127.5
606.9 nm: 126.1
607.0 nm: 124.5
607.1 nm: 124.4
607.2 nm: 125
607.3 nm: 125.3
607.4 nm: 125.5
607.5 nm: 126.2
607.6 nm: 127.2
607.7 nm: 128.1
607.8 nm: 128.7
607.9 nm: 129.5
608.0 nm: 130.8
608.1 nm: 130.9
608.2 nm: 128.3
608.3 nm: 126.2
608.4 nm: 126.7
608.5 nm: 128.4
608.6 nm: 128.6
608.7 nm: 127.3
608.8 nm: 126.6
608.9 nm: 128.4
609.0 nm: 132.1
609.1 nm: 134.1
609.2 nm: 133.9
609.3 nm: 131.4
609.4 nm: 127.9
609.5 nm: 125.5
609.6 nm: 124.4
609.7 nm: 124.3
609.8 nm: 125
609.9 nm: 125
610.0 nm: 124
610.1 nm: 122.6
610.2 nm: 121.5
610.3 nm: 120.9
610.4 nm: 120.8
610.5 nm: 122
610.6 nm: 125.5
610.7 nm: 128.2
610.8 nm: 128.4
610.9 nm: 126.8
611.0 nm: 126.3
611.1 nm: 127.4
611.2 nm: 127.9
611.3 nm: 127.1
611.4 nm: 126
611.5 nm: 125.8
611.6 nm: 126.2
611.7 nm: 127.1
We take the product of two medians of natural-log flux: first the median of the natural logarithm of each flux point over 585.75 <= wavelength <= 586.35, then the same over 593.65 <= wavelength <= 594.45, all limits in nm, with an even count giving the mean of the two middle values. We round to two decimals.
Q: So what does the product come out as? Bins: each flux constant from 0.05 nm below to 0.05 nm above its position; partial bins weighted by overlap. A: 23.23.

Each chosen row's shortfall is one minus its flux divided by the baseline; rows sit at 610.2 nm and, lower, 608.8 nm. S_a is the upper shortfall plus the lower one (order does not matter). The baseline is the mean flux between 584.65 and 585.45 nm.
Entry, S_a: 0.124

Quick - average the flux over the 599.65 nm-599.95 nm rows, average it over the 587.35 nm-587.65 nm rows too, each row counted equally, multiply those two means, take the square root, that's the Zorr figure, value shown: 131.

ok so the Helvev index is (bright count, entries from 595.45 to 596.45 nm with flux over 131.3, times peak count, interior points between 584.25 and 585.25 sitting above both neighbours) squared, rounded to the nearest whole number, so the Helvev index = 36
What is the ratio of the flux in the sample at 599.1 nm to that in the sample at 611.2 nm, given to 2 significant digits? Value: 0.99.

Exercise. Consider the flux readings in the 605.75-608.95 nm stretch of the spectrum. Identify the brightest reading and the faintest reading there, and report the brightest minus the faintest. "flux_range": 9.5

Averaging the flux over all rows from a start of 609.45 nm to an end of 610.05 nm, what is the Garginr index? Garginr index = 125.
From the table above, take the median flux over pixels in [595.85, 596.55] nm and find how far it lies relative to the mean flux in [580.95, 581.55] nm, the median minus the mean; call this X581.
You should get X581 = -13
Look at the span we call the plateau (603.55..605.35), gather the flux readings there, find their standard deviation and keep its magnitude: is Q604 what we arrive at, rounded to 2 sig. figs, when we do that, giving 2.5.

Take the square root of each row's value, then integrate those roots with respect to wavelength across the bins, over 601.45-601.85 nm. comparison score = 4.5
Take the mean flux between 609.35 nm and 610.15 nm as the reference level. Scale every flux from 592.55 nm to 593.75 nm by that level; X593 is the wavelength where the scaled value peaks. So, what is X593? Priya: 592.6 nm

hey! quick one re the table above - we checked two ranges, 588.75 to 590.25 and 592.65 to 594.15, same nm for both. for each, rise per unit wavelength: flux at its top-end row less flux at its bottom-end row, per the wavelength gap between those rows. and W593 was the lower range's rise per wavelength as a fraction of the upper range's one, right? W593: 0.0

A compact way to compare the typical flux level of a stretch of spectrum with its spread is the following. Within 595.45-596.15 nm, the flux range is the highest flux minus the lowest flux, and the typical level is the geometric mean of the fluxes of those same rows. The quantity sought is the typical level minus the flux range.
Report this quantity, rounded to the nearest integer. 123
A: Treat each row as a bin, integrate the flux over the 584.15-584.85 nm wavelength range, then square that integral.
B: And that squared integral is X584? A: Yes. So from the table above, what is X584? 8212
